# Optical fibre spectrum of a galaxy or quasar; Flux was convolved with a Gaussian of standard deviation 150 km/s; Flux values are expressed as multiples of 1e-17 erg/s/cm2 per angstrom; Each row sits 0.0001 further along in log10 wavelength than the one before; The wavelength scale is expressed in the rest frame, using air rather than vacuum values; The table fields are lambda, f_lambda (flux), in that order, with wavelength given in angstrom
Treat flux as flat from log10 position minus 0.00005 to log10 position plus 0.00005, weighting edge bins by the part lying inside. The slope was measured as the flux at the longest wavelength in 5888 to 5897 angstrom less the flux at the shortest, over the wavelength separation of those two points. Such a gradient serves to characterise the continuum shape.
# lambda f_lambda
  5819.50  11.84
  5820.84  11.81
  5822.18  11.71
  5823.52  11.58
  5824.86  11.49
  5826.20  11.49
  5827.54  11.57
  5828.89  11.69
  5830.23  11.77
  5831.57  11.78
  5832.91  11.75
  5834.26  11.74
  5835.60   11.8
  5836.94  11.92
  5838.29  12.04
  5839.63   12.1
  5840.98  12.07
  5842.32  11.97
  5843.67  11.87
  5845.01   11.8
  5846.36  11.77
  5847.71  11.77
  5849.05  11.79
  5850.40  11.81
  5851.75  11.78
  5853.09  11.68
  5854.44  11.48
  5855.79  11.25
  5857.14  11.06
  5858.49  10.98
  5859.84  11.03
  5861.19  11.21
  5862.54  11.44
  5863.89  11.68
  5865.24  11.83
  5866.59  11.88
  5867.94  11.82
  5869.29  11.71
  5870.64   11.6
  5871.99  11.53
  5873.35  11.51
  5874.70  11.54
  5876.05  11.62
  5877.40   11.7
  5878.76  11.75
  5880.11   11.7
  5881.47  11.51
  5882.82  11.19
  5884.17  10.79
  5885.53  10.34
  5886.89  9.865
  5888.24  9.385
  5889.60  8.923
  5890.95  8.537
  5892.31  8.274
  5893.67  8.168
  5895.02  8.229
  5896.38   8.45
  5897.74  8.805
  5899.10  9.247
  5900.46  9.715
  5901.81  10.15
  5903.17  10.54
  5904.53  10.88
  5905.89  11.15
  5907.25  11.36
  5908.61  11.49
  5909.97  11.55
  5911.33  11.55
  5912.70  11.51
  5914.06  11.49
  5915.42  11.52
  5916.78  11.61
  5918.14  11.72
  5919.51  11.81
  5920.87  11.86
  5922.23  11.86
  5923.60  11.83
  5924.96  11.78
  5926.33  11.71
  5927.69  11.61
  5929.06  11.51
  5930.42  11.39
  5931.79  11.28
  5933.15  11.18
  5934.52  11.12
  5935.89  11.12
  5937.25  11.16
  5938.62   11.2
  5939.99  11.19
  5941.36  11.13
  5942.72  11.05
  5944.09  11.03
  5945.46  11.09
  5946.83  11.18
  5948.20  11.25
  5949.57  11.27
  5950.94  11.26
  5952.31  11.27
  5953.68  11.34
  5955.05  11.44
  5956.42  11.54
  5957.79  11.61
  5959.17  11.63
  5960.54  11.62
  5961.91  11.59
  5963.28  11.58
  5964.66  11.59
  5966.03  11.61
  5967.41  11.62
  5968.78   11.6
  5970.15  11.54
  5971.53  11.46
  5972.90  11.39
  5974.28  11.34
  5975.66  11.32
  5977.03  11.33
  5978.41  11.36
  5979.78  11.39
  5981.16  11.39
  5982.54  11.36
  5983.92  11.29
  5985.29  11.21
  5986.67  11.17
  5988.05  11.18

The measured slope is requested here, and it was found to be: -0.11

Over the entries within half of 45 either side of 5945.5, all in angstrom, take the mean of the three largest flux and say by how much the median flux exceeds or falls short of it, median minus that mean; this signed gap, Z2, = -0.43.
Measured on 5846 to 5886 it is -0.23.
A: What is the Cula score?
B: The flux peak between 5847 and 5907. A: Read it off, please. 11.88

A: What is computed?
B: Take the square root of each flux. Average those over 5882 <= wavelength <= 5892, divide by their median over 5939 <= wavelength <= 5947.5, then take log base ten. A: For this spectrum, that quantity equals -0.03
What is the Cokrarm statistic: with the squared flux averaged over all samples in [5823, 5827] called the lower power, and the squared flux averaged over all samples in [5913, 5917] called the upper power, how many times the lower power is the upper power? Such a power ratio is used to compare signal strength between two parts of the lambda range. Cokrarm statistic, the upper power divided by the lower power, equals 1.00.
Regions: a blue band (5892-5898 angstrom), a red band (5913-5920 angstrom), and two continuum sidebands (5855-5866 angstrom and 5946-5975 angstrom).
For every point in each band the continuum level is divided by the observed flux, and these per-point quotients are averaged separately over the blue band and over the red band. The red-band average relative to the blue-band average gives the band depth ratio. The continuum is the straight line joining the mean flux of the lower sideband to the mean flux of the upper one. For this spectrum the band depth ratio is 0.72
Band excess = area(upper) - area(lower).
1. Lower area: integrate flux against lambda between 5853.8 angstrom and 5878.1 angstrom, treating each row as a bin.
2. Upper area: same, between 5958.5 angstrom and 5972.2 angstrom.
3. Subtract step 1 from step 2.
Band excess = -120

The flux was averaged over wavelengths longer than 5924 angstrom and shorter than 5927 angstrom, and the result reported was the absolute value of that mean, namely 11.7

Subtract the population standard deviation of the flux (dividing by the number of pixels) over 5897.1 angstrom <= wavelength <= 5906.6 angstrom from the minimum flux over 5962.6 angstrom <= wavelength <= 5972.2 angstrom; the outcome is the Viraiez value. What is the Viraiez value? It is 10.7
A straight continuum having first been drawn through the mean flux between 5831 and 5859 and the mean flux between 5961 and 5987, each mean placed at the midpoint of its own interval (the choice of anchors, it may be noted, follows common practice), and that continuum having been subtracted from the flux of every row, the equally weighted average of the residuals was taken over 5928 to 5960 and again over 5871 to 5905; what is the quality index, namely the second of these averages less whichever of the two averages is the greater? -1.2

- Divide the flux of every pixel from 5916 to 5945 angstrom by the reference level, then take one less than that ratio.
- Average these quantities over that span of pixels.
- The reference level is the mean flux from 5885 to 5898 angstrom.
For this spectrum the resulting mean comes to 0.29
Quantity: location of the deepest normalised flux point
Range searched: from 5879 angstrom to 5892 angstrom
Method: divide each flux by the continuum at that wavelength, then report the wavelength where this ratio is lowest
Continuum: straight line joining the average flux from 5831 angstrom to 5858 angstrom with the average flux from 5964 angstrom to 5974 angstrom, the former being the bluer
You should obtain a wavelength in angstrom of 5890.95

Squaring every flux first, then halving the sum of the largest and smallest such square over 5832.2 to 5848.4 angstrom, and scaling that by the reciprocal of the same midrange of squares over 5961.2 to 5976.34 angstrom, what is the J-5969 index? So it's 1.1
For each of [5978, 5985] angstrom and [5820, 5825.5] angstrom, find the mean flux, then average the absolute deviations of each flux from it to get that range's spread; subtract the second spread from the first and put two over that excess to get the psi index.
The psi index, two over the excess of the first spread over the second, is -23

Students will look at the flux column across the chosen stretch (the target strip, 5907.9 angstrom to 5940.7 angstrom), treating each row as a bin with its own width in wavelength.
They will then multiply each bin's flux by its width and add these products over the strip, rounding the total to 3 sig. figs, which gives 377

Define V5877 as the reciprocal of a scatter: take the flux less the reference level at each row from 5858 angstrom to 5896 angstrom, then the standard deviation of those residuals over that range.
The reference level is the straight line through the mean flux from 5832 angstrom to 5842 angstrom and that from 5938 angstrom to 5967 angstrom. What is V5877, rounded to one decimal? 0.8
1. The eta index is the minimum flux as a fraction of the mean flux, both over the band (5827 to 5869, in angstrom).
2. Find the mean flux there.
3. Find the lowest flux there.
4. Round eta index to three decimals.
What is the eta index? 0.940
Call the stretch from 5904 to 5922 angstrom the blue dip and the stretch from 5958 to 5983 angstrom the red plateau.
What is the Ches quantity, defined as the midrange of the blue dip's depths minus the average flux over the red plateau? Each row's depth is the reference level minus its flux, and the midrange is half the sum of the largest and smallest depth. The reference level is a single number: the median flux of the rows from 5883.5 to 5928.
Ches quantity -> -11.7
